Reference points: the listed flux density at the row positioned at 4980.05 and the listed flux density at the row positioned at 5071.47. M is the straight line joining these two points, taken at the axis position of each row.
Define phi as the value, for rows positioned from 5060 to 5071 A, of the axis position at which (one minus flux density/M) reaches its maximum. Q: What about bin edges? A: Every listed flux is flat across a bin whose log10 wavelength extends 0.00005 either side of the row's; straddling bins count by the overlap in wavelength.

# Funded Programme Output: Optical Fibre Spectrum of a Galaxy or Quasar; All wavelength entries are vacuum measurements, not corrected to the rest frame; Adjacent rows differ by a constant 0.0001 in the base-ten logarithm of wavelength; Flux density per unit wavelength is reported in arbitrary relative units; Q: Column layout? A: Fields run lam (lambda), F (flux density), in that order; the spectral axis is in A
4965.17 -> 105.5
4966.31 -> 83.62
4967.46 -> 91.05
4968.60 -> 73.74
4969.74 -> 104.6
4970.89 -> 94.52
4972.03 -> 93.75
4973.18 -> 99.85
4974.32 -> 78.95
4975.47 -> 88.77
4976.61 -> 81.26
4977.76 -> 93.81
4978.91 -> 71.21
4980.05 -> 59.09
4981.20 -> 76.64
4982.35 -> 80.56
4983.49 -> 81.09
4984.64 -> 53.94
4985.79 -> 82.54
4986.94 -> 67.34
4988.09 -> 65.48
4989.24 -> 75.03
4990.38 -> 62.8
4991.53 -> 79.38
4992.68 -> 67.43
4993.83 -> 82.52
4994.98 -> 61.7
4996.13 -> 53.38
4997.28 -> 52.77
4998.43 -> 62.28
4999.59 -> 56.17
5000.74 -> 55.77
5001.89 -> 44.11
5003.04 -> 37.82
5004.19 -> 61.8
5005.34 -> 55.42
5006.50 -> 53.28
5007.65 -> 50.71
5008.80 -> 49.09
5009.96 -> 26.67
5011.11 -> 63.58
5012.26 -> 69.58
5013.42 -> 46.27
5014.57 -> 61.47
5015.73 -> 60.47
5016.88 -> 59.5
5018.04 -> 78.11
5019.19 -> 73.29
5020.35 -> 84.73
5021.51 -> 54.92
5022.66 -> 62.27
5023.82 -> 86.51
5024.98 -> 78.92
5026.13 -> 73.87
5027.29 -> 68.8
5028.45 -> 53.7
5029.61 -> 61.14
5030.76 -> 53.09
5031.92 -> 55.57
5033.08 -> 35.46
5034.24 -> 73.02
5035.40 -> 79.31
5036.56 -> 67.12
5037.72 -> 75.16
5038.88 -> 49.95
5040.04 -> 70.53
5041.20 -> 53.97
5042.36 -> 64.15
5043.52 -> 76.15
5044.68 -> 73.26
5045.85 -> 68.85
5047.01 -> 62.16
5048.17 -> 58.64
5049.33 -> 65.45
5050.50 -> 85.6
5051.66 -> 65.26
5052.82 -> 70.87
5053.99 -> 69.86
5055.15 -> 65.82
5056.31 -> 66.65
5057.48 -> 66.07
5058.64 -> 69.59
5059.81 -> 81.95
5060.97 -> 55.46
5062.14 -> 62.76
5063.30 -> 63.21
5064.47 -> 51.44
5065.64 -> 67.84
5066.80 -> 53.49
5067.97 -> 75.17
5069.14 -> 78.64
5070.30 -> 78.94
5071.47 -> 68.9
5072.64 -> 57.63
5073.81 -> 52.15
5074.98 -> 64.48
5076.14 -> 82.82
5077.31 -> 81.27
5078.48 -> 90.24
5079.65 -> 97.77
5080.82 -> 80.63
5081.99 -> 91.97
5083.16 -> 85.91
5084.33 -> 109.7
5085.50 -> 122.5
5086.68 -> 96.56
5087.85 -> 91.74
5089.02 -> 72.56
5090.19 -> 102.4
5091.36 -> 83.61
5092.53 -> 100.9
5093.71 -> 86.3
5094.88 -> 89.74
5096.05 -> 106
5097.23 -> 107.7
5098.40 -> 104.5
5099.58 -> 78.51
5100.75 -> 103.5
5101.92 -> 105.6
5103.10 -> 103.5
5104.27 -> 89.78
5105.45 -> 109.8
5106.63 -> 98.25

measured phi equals 5064.47 A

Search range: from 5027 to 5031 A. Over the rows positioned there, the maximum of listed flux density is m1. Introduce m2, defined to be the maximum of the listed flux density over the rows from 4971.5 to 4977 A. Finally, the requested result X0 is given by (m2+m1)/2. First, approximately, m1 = 68.8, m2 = 99.85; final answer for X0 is 84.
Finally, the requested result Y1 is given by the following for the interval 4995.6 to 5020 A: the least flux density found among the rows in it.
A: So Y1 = 26.67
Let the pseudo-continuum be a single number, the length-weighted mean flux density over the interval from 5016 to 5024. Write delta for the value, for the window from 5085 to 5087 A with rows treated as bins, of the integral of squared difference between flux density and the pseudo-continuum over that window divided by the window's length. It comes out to 1802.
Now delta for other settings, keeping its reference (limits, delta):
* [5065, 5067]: 121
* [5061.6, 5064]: 66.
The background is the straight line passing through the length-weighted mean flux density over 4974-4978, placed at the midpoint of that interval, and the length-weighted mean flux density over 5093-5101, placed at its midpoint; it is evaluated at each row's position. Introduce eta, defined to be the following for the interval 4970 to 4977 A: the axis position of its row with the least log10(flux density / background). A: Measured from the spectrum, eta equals 4974.32 A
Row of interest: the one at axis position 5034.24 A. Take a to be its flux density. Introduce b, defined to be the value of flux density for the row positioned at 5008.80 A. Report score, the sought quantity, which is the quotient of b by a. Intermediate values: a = 73.02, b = 49.09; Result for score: 0.67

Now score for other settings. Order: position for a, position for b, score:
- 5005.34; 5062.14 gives 1.13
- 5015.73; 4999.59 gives 0.93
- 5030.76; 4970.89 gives 1.78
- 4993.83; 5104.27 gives 1.09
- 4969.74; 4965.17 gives 1.01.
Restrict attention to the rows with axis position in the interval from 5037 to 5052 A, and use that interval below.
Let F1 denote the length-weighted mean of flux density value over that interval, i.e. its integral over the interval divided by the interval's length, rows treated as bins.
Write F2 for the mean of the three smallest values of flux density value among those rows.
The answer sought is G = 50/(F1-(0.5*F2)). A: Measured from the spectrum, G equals 1.26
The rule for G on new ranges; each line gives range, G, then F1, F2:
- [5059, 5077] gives 1.24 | 66.6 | 52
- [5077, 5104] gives 0.88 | 95.4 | 77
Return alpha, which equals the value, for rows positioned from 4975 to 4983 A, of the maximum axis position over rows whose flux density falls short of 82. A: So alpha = 4982.35 A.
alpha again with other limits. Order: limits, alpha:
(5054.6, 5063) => 5062.14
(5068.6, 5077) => 5074.98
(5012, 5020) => 5019.19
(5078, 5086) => 5080.82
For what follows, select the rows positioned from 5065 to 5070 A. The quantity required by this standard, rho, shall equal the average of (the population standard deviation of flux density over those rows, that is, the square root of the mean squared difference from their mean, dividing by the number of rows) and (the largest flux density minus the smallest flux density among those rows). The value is 17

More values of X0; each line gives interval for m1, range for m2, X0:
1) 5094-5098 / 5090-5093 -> 105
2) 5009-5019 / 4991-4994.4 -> 80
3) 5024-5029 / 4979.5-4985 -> 80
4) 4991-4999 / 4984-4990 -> 83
